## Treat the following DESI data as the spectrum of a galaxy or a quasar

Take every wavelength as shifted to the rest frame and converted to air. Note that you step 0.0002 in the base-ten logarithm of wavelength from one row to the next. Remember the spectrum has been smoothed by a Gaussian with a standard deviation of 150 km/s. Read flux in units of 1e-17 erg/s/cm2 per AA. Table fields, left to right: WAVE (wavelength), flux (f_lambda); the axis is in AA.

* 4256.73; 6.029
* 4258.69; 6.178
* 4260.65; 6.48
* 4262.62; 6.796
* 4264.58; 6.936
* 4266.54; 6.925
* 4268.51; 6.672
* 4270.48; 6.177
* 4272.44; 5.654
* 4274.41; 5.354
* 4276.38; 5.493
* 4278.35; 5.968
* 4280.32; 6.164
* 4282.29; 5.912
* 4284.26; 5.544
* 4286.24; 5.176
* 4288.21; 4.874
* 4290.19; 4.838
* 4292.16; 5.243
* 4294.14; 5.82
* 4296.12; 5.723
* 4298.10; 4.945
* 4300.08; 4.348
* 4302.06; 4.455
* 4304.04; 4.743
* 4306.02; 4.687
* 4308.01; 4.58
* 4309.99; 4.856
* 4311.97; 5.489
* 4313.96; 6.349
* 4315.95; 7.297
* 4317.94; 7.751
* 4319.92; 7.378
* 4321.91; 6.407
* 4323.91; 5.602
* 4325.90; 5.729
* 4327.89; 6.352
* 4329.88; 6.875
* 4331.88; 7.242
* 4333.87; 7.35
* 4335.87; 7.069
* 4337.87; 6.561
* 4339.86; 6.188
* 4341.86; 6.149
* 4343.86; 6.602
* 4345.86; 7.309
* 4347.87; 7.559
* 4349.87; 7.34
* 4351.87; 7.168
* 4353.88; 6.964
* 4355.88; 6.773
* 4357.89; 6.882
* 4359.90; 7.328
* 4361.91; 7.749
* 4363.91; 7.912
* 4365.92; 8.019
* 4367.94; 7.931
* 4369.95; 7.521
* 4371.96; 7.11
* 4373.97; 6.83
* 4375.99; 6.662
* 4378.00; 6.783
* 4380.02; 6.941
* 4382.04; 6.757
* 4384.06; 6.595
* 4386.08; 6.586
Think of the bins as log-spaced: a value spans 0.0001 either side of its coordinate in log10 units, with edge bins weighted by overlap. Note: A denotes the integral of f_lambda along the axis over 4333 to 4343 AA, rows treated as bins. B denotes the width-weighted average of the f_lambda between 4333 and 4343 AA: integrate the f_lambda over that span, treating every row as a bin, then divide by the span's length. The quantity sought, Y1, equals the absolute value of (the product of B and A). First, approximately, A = 67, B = 6.7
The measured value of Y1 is 443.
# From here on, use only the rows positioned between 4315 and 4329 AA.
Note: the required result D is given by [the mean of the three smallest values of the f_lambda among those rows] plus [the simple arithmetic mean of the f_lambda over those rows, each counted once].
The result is 12.5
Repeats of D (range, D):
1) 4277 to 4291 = 10.5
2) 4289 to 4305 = 9.5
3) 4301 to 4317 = 9.9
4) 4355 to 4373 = 14.4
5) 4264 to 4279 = 11.6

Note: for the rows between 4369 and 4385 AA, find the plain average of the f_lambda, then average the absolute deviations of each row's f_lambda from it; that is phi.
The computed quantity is 0.22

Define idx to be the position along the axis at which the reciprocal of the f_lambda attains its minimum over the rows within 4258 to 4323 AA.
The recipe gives 4317.94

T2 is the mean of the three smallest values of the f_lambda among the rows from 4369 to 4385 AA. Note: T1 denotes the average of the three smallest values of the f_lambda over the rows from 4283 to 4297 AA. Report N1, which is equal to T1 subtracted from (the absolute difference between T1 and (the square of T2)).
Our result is 35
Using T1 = 5.0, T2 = 6.67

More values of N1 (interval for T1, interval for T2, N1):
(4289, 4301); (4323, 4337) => 25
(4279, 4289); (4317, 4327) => 25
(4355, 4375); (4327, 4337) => 32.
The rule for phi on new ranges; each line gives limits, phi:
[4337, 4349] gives 0.47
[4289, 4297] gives 0.37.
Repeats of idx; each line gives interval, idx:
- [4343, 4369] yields 4365.92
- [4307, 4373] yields 4365.92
